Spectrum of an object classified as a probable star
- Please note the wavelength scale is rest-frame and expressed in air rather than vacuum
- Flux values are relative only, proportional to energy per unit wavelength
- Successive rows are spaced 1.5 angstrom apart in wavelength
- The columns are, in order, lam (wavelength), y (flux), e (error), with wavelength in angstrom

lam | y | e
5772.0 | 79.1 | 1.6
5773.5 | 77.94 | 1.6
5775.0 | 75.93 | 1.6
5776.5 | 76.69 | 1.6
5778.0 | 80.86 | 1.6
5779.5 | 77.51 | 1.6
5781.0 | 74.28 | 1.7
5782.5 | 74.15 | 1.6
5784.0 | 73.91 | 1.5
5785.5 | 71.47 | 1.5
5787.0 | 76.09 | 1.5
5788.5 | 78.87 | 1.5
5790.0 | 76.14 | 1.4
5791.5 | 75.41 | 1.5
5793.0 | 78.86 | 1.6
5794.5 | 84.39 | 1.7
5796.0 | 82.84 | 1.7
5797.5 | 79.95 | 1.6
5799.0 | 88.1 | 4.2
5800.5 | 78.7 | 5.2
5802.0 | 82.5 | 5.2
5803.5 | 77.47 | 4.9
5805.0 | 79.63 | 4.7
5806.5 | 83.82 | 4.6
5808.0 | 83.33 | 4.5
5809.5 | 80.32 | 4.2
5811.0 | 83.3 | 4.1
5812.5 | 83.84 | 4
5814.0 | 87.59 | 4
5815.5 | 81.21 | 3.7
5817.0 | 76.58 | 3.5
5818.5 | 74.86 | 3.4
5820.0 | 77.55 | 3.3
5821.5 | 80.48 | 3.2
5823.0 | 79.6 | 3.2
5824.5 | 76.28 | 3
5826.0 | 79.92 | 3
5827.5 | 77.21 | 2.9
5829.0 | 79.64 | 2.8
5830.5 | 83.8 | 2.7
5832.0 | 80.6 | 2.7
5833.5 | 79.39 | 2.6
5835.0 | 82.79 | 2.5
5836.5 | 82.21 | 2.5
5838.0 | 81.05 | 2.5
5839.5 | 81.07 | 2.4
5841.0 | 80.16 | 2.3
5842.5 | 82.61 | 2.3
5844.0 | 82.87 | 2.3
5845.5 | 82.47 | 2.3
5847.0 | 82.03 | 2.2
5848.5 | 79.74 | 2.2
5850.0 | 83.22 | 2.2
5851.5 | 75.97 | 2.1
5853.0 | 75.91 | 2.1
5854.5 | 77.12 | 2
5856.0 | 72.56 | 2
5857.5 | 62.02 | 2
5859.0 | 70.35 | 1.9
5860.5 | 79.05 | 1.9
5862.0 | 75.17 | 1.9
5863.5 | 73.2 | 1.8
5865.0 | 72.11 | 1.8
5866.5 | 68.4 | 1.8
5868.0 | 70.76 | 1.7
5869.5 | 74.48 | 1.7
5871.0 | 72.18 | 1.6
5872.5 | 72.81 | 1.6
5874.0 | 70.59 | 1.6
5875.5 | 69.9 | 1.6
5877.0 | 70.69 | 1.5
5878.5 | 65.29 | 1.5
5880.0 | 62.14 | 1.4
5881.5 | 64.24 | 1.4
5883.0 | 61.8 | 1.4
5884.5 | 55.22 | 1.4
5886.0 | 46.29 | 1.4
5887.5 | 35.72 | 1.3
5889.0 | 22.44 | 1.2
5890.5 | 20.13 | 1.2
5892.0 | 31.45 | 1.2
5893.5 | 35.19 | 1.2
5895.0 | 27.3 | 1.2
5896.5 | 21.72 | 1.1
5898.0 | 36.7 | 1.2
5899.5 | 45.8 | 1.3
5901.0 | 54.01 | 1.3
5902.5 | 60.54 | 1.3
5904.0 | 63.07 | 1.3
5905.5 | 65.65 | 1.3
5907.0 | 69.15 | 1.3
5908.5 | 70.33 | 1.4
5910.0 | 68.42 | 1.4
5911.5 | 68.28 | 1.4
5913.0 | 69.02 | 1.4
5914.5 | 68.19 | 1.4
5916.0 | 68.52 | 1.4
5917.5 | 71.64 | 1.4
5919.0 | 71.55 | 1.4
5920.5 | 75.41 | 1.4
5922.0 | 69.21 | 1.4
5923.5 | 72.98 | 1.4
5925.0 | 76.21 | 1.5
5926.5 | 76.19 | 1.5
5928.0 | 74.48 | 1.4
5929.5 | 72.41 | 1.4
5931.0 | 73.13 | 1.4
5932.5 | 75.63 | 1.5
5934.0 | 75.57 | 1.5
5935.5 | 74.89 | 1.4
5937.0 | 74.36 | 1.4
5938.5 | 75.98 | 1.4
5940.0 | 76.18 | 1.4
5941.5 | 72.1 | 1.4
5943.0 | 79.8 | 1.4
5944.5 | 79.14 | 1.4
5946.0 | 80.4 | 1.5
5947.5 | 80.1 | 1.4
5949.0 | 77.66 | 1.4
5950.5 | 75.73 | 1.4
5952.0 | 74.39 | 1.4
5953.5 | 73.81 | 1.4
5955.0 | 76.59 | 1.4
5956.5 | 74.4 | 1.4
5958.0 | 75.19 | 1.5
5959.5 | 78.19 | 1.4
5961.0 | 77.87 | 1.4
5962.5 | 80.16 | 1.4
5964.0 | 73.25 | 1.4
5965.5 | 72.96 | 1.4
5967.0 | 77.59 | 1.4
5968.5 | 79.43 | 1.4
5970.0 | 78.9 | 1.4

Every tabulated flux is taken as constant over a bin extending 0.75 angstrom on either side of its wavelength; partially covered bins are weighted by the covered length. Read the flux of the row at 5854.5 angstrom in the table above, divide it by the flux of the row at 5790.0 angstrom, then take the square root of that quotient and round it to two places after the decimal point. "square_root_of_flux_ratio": 1.01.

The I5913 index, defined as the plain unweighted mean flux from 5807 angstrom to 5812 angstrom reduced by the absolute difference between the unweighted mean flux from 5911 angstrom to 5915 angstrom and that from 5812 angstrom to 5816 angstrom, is 66.6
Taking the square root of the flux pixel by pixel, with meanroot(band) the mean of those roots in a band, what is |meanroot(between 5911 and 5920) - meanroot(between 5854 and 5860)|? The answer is 0.05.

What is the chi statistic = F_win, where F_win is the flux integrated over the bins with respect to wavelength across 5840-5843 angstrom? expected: 244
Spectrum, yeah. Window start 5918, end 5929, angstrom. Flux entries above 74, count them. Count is 4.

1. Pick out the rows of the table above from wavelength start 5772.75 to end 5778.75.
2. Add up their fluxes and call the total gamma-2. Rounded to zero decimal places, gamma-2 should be 311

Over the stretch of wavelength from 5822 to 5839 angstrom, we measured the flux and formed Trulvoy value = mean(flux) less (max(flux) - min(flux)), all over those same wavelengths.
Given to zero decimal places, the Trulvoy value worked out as 73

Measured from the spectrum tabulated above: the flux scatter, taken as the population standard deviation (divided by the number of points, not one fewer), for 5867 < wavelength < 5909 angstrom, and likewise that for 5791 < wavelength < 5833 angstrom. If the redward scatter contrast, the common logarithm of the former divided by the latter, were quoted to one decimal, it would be 0.7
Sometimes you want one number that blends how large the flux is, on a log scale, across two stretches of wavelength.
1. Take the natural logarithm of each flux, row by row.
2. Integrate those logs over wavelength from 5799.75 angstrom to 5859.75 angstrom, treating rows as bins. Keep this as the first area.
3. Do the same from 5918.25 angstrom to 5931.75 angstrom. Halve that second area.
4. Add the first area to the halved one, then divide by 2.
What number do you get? 146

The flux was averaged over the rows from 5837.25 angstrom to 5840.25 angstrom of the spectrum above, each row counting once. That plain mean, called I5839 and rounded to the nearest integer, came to 81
